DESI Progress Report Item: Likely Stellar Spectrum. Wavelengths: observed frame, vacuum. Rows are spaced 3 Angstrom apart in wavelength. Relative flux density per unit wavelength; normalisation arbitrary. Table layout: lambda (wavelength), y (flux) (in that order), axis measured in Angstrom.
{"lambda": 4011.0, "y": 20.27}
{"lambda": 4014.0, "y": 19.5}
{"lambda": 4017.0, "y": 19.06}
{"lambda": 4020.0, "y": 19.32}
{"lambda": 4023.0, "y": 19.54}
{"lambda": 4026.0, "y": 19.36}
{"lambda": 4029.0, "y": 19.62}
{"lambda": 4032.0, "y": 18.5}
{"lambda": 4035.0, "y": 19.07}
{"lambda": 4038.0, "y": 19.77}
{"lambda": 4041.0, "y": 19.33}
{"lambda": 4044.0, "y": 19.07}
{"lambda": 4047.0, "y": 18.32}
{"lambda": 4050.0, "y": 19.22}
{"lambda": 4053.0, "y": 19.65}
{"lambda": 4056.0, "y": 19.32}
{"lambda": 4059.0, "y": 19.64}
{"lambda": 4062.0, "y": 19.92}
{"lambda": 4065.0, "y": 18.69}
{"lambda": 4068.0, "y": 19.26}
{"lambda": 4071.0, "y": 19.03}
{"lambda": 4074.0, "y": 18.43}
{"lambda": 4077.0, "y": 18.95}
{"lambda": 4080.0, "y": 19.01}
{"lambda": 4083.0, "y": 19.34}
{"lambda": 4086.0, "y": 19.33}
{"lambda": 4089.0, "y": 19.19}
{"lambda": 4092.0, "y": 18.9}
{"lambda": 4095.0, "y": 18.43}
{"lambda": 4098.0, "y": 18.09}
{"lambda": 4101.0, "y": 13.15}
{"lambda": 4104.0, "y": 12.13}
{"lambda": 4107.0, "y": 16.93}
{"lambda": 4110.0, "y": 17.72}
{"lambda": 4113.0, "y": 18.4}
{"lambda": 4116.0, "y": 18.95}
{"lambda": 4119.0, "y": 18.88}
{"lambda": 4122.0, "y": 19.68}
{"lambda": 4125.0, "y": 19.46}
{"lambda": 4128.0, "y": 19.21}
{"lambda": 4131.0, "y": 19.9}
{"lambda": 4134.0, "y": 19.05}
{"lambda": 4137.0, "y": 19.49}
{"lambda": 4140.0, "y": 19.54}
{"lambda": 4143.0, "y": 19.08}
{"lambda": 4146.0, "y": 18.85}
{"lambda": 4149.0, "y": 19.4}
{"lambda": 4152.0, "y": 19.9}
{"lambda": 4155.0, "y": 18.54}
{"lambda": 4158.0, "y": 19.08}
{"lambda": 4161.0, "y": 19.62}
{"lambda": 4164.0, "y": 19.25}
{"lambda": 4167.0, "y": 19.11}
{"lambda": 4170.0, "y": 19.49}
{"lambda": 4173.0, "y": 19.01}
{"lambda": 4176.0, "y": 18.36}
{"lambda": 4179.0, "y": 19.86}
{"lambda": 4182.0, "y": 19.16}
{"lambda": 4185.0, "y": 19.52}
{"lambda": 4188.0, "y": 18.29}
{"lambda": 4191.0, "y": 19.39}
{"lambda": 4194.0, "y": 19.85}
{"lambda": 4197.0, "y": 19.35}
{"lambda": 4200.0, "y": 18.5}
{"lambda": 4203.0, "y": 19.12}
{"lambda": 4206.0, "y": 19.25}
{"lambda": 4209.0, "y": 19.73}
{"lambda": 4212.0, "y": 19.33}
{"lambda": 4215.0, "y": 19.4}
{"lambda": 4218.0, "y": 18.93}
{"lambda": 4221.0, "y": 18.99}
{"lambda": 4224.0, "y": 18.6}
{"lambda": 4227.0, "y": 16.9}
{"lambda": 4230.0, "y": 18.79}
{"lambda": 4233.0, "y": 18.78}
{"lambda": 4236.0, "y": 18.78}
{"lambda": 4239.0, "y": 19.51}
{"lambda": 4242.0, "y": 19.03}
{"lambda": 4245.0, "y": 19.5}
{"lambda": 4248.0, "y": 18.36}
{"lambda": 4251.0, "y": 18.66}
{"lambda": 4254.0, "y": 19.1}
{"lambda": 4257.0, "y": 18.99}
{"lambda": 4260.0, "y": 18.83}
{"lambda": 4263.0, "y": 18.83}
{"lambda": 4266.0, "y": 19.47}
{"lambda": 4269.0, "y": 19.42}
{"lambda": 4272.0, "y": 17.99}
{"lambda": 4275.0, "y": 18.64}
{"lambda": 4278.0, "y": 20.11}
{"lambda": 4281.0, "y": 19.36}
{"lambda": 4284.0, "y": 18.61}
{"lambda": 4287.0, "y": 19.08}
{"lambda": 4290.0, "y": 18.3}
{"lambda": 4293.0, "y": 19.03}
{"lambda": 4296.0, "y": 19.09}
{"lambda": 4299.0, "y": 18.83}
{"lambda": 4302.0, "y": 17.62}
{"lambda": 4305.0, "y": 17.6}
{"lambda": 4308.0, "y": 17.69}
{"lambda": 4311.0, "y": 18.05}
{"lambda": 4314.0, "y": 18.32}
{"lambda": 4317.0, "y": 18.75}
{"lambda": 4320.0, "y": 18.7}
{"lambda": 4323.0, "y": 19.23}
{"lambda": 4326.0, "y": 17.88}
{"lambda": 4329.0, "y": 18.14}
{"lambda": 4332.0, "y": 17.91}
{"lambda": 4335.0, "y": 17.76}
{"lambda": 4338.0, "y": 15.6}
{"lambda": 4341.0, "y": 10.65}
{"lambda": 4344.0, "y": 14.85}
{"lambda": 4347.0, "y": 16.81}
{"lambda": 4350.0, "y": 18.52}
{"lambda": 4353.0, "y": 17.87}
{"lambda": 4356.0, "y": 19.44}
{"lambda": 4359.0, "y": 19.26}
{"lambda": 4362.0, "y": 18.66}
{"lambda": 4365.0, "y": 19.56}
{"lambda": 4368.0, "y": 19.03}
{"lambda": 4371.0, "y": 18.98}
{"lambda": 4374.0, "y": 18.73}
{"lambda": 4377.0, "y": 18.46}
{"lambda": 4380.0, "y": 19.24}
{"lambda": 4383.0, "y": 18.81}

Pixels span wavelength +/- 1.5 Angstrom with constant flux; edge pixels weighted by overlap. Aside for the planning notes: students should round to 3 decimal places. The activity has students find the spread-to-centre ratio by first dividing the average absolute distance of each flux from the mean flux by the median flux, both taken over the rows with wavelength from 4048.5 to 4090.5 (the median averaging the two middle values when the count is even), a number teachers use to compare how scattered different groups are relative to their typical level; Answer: 0.015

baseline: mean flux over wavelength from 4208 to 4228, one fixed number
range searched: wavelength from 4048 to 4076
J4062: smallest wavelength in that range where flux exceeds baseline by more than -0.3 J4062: 4050.0 Angstrom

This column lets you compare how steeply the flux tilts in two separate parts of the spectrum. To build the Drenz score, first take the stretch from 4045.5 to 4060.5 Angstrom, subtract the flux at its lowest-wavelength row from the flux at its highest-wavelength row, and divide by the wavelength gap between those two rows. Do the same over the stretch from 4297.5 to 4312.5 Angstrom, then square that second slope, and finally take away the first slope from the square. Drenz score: -0.11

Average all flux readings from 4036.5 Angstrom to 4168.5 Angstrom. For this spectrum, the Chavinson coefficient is 18.8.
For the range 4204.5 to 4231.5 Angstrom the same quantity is 18.9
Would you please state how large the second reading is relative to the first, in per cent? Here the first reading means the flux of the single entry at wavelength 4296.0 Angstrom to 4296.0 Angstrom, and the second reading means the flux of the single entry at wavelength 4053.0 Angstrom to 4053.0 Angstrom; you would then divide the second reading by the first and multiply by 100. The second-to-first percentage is 103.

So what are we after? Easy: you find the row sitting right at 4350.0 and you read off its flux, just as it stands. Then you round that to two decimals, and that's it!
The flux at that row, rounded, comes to 18.52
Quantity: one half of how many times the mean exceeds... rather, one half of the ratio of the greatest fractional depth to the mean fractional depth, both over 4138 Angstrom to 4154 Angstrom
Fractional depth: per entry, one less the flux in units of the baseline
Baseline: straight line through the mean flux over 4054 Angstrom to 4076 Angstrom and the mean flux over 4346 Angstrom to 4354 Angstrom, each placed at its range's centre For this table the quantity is 0.1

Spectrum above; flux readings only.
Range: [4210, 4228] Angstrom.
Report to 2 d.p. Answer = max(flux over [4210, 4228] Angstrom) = 19.40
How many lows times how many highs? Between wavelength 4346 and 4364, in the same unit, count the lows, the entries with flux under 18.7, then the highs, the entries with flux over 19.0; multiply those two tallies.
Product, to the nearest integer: 8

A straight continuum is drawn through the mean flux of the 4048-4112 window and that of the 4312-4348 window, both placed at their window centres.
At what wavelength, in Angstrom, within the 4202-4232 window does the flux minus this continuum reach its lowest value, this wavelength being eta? 4227.0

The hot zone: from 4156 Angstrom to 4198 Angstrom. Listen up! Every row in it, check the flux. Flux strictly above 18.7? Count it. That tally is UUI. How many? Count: 12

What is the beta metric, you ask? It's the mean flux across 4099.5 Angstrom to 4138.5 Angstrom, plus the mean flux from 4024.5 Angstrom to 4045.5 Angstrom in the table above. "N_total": 37.2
